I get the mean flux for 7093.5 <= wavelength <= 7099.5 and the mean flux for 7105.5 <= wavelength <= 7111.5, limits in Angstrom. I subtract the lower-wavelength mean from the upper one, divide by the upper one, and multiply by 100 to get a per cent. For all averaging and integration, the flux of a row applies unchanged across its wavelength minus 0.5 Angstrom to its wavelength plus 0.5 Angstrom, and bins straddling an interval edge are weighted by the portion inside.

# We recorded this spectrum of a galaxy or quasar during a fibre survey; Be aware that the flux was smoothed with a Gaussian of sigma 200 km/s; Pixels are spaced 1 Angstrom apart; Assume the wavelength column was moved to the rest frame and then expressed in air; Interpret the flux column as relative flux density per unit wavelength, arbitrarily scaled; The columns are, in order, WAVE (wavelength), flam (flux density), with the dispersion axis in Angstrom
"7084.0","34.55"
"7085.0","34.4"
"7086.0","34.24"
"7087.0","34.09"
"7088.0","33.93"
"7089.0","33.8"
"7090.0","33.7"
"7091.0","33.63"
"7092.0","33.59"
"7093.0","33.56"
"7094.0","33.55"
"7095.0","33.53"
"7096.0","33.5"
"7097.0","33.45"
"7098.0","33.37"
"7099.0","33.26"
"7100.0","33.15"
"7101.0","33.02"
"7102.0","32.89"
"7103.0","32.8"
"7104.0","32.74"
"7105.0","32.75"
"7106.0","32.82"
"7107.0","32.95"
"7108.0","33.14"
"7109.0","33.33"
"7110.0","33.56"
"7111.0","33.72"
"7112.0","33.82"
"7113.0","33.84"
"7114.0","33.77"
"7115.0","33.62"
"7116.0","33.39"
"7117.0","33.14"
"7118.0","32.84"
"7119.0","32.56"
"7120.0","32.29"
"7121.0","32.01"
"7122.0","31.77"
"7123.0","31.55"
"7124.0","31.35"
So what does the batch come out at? -1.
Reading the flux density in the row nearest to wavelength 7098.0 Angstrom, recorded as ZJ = 33.37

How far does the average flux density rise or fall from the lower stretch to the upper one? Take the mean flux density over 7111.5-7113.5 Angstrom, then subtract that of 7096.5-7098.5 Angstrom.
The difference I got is 0.42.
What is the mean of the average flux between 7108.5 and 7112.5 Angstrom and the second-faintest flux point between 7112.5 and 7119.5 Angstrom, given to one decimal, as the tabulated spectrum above 33.2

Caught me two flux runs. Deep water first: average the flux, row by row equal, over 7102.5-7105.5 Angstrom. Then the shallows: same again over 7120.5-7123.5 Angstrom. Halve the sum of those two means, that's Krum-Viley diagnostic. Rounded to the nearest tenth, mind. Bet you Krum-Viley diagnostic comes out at 32.3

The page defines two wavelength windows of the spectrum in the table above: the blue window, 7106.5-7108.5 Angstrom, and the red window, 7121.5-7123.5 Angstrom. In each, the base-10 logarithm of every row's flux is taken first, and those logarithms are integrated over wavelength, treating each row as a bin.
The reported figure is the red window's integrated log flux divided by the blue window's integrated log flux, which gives 1.0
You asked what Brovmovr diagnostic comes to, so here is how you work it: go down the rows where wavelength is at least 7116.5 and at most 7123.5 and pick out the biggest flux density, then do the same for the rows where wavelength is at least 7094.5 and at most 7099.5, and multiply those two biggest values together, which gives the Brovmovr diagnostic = 1111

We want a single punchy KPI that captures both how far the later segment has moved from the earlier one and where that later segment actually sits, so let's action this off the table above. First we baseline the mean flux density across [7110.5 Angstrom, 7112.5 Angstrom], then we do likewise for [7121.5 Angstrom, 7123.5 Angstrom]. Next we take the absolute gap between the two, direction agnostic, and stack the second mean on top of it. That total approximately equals 33.8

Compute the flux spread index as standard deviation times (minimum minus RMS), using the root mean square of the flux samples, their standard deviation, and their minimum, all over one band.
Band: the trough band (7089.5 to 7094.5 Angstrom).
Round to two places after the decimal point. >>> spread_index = 0.00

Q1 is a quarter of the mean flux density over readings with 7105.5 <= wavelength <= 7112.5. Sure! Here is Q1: 8.33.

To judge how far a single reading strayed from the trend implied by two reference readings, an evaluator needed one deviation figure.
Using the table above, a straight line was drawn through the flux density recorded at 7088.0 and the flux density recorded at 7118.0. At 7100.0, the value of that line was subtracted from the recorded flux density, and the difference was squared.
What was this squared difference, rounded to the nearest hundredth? 0.12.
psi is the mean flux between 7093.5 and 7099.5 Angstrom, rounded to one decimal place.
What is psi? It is 33.4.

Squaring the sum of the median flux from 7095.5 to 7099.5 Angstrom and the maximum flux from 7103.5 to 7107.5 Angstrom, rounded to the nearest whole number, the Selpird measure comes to 4404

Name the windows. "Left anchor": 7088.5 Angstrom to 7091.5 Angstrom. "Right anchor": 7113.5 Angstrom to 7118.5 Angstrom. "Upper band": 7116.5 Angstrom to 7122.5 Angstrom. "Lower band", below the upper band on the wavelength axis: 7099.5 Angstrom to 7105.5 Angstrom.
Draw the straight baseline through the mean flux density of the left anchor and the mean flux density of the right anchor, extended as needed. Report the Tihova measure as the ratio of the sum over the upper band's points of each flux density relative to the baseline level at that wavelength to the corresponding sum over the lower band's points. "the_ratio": 0.99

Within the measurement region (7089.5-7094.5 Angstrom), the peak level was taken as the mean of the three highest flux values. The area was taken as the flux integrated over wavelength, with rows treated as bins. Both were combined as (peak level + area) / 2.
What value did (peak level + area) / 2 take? 101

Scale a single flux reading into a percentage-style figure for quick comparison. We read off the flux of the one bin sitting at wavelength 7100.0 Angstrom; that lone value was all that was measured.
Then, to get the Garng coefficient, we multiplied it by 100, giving 3315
